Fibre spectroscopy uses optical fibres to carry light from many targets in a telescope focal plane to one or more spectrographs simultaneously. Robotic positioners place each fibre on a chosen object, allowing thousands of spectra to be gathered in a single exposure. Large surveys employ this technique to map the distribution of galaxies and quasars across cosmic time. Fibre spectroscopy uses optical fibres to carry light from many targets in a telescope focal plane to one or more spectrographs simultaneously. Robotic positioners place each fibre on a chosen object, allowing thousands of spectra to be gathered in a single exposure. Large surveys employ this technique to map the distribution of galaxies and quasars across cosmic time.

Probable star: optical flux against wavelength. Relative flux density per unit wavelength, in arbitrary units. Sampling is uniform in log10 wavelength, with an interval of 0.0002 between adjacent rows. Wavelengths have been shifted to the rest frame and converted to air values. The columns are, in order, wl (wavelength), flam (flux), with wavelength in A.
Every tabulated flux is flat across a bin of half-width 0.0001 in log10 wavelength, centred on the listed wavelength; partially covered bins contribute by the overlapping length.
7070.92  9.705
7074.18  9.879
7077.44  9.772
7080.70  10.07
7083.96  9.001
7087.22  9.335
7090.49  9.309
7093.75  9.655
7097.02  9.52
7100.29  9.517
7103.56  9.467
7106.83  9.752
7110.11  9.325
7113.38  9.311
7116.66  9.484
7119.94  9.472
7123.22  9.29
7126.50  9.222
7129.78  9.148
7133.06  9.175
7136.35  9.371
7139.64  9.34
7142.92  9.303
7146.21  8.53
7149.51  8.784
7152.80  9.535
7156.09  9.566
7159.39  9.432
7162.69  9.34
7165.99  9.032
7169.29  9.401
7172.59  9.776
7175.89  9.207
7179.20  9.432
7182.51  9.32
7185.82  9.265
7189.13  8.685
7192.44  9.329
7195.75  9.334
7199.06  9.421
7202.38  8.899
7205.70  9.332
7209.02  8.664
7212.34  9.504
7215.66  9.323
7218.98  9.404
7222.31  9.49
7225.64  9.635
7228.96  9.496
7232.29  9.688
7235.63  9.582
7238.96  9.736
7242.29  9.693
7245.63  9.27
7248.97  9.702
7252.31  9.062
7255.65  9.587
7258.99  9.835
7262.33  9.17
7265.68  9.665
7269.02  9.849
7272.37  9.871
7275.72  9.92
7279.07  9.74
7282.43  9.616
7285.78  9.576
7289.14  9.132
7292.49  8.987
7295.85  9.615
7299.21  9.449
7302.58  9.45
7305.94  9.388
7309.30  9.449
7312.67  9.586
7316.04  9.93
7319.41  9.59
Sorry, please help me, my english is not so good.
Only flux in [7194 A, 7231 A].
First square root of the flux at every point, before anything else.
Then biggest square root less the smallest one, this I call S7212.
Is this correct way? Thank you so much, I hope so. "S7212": 0.16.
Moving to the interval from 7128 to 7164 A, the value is 0.17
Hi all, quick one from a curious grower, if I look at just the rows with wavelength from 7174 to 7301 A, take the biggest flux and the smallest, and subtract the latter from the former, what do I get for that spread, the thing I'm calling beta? 1.26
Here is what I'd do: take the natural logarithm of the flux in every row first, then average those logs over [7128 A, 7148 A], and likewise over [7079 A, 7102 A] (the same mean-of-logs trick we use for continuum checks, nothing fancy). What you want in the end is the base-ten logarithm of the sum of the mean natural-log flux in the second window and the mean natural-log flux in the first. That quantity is 0.650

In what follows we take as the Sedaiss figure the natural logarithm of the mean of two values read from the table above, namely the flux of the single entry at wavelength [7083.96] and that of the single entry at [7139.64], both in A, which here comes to 2.22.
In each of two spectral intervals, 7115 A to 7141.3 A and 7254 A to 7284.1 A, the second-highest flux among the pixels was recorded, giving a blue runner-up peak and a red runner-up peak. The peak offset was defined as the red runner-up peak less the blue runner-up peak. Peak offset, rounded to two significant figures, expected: 0.40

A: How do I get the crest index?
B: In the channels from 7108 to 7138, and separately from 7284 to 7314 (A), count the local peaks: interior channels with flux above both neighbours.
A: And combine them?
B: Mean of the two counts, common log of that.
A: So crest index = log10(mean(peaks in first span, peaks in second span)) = 0.18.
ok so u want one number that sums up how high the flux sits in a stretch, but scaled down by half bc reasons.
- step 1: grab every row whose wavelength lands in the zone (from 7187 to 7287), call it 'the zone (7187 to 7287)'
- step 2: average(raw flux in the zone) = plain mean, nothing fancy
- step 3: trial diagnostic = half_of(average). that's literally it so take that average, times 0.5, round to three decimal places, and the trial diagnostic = 4.735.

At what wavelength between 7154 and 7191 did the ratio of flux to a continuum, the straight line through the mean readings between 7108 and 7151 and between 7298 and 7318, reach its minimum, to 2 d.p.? 7189.13 A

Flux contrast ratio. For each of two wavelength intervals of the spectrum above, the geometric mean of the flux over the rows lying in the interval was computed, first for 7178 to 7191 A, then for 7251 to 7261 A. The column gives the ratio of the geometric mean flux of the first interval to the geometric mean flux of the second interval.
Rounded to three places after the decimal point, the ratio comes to 0.966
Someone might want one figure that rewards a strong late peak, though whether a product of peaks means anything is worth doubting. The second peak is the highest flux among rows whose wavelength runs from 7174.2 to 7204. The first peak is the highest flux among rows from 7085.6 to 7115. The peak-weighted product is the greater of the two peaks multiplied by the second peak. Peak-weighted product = 92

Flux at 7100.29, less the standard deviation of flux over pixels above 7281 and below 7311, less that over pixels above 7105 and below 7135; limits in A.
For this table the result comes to 9.1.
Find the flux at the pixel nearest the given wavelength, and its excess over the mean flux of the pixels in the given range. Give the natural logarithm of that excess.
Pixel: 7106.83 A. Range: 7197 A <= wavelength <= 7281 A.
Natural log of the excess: -1.4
